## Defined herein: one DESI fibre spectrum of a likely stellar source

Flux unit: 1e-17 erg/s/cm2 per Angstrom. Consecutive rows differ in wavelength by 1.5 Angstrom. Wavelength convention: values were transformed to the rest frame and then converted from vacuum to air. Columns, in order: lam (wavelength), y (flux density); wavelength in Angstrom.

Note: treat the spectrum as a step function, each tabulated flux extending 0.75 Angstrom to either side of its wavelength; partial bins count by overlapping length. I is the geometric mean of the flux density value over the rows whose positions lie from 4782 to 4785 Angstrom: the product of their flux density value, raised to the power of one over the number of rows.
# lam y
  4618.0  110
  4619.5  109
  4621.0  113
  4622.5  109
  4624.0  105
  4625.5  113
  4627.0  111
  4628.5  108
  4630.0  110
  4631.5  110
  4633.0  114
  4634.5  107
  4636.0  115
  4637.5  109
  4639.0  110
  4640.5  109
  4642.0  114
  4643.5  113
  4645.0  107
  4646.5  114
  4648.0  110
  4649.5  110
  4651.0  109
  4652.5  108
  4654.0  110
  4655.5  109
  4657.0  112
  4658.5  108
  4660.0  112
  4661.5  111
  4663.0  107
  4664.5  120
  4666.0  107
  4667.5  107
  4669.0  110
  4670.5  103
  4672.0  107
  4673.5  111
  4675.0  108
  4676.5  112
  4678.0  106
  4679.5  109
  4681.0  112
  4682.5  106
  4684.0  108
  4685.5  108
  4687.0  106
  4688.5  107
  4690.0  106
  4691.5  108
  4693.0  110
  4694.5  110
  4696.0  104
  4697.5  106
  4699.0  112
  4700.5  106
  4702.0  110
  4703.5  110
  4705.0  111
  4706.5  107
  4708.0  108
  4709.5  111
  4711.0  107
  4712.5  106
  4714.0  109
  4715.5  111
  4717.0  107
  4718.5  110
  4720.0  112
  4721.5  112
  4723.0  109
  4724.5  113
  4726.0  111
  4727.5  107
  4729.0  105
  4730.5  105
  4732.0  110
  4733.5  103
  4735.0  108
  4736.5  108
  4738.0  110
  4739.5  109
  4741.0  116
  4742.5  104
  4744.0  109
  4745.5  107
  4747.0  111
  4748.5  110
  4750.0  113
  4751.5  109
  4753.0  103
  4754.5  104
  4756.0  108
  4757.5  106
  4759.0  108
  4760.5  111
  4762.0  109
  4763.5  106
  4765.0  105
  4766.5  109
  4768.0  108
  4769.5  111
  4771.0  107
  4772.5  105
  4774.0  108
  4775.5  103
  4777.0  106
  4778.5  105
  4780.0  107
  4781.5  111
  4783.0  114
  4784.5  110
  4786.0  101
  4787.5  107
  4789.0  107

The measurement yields 112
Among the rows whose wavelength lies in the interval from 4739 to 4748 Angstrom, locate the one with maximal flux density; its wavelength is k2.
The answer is 4741.0 Angstrom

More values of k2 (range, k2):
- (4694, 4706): 4699.0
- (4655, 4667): 4664.5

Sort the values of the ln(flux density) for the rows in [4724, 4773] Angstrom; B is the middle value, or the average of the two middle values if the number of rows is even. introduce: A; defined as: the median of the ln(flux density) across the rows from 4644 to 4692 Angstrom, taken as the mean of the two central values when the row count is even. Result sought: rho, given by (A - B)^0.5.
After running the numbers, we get 0.000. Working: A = 4.68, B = 4.68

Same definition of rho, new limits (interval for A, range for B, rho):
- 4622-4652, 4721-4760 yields 0.117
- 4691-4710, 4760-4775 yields 0.135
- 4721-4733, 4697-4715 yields 0.096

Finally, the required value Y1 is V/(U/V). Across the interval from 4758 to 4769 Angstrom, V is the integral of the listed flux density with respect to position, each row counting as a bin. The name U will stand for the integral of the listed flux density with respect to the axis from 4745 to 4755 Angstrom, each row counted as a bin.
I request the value 1304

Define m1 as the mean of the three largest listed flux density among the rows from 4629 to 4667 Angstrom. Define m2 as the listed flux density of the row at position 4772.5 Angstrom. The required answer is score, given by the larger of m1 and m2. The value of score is 116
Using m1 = 116.3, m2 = 105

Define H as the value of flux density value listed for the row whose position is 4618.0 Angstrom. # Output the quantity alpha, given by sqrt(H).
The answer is 10.5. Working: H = 110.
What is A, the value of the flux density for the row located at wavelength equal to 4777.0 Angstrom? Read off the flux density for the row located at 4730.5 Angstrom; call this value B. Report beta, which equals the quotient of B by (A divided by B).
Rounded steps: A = 106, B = 105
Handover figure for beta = 104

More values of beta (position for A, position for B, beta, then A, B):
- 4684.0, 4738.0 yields 112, 108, 110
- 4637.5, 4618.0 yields 111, 109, 110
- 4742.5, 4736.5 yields 112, 104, 108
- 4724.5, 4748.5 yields 107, 113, 110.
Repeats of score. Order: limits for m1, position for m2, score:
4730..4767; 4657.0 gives 113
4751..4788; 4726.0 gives 112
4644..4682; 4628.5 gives 115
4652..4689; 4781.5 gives 115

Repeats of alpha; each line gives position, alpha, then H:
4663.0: 10.3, 107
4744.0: 10.4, 109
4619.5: 10.4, 109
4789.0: 10.3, 107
